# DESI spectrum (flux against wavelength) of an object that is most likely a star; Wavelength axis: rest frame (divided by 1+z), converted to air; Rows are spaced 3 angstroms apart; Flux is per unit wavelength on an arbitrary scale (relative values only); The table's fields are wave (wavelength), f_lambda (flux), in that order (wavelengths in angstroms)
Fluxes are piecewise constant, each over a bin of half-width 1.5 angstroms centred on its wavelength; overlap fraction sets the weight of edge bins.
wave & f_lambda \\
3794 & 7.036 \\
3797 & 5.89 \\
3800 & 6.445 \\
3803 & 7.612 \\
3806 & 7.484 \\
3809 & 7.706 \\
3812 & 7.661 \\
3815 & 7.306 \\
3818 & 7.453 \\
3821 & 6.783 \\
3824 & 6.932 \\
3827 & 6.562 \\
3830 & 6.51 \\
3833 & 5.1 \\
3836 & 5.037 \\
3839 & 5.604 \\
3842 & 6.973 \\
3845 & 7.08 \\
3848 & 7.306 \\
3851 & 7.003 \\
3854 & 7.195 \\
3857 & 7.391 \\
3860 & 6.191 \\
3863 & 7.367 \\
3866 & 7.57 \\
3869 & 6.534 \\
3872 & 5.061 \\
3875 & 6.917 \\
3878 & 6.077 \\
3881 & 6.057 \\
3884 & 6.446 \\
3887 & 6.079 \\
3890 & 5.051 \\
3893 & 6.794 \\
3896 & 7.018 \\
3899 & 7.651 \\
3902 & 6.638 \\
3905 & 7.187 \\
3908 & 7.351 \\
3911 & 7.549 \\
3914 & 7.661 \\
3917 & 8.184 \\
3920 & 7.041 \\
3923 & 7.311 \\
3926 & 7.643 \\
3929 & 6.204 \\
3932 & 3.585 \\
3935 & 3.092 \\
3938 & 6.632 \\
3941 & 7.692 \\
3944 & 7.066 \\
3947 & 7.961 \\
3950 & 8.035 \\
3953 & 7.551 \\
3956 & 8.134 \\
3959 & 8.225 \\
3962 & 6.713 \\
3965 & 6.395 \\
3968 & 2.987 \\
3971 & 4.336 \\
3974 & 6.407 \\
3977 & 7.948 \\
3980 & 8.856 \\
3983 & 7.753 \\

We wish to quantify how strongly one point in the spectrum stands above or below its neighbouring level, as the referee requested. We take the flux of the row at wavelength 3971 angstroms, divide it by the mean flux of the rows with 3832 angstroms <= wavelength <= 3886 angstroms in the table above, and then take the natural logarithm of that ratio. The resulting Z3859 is -0.4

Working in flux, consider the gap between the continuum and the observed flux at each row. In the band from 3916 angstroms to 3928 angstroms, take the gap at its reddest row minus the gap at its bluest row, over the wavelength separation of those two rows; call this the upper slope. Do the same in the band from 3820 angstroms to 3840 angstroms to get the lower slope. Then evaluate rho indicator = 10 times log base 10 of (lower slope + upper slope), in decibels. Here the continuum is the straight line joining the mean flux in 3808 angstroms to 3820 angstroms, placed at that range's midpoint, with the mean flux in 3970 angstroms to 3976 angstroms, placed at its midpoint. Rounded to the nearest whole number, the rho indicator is -10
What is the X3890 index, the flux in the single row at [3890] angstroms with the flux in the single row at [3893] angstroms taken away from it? -1.7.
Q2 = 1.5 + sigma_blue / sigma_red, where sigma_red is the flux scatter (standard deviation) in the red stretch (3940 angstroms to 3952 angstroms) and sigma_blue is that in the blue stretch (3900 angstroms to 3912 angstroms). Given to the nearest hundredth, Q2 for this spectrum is 2.39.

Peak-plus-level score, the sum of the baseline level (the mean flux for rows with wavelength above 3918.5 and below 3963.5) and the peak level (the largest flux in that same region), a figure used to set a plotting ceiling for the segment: 15.1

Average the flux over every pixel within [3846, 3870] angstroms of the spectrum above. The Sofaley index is 7.1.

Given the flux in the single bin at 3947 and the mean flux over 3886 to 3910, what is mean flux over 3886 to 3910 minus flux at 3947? -1.2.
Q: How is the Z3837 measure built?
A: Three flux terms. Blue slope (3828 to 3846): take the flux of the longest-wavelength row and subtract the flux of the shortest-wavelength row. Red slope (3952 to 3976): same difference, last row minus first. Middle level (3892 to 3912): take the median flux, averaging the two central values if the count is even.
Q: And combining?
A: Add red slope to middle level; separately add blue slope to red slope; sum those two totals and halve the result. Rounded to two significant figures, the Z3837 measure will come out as 2.7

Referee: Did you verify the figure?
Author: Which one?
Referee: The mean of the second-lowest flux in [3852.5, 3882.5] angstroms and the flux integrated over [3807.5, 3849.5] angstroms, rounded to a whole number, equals 144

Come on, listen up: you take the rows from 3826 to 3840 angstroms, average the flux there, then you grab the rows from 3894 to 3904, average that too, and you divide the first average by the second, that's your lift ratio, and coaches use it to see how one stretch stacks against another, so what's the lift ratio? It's 0.81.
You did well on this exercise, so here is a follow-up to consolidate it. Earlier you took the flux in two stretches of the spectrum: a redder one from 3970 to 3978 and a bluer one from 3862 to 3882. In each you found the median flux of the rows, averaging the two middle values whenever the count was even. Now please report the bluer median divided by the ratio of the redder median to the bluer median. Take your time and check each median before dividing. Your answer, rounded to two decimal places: 6.66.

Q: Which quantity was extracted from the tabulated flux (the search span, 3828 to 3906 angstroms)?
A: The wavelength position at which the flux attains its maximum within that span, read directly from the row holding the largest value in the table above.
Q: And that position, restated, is 3899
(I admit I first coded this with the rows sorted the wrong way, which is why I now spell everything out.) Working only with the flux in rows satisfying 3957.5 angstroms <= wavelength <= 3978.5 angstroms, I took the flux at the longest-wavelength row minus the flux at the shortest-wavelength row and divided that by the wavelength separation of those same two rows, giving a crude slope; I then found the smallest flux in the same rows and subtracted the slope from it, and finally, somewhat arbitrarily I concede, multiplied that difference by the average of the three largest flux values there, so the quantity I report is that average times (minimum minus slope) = 23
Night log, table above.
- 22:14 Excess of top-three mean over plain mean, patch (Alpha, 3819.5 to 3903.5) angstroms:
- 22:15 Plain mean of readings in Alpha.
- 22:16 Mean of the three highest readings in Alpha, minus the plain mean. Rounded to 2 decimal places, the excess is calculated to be 1.00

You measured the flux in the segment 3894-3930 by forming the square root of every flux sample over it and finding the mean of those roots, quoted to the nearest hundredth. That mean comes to 2.70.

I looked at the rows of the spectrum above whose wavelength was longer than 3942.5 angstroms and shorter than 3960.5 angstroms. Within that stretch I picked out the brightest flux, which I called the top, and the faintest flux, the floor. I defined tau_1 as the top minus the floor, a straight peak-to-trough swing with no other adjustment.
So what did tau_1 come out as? 1.2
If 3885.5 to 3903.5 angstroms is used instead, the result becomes 2.6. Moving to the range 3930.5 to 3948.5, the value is 4.9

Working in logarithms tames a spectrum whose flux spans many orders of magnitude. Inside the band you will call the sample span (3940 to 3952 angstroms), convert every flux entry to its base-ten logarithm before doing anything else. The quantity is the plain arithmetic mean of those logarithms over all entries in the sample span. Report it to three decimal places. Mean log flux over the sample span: 0.885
